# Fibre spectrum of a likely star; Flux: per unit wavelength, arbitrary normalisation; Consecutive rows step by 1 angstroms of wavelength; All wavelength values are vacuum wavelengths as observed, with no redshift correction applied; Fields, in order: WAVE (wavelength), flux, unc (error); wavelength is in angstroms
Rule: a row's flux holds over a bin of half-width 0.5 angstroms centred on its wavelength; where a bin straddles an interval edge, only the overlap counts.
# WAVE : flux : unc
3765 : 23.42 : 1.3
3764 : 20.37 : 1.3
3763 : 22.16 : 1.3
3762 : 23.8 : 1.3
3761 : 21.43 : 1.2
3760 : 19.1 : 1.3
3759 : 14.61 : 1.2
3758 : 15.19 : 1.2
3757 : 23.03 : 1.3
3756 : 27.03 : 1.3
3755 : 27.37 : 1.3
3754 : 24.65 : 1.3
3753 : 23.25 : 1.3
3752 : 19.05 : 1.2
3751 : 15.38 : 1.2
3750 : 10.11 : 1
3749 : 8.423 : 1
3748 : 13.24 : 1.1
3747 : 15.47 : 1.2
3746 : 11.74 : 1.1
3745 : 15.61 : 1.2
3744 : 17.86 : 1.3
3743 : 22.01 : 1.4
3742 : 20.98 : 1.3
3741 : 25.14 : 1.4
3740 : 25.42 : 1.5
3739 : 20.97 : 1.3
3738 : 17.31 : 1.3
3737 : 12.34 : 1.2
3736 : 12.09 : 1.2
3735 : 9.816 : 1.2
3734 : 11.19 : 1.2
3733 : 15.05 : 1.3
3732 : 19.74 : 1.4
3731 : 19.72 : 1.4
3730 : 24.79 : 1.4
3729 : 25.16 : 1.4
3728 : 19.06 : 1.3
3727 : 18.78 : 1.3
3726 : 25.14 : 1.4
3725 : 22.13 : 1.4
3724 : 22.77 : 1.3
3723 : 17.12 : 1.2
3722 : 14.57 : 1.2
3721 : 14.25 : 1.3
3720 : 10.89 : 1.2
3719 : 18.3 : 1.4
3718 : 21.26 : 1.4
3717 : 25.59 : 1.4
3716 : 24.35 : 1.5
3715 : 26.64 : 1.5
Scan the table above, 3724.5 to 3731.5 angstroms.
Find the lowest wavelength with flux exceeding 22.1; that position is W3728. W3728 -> 3725 angstroms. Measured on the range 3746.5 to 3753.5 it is 3753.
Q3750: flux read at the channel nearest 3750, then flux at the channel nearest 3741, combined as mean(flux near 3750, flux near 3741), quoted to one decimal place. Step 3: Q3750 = 17.6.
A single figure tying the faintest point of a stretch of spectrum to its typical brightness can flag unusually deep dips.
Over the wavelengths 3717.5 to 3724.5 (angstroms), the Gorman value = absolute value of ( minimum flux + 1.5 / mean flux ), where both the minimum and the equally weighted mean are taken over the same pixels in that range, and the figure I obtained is 11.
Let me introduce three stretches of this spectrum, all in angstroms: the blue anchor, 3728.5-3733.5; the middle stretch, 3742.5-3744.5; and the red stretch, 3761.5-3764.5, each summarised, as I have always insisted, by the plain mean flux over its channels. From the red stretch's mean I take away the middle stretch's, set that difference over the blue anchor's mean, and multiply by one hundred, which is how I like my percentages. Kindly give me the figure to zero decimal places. 10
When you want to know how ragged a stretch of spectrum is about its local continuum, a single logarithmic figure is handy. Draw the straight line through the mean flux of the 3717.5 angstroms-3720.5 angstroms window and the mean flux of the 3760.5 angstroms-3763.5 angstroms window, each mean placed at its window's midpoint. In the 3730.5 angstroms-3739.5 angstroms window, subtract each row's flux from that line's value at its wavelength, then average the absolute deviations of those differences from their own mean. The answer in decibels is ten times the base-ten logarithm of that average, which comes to 5.6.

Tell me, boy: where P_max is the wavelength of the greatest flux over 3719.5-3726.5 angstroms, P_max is 3726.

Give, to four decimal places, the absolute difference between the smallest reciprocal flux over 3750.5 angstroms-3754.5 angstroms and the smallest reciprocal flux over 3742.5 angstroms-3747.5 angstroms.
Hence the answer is 0.0049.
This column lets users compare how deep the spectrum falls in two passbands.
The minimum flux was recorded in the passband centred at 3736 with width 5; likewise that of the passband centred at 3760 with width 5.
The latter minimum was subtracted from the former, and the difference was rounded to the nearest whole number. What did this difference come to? -5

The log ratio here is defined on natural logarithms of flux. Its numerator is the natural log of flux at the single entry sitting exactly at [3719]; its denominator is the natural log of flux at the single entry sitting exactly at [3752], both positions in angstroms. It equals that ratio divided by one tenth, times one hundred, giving 986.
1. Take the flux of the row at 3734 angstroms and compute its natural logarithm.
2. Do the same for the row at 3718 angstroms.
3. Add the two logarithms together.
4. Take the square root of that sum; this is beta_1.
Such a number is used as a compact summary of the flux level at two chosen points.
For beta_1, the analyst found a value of 2.34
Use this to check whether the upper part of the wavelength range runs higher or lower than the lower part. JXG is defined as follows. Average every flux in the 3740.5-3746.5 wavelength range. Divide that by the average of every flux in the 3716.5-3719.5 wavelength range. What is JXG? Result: 0.87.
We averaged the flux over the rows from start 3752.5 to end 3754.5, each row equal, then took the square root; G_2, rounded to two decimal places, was 4.89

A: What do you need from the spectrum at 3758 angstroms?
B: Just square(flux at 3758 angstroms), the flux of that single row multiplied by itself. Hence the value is 231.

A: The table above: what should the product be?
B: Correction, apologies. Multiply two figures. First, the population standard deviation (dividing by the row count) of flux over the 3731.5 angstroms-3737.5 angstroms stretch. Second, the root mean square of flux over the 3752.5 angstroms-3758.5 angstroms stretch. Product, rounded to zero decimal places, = 77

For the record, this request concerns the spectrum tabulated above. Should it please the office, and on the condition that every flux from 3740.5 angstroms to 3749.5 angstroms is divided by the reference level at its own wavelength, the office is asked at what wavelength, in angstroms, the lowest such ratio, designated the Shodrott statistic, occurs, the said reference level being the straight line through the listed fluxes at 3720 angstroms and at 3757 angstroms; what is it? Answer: 3749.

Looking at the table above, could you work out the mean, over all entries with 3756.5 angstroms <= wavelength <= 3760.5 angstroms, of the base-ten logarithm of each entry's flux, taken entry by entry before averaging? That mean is 1.25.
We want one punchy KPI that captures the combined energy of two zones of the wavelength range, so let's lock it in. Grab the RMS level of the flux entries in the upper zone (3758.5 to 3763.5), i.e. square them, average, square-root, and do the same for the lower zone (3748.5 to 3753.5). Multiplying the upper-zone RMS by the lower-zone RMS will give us 332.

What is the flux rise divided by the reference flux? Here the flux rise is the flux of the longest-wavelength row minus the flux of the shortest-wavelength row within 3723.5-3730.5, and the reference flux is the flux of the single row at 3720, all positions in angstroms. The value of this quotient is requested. 0.19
